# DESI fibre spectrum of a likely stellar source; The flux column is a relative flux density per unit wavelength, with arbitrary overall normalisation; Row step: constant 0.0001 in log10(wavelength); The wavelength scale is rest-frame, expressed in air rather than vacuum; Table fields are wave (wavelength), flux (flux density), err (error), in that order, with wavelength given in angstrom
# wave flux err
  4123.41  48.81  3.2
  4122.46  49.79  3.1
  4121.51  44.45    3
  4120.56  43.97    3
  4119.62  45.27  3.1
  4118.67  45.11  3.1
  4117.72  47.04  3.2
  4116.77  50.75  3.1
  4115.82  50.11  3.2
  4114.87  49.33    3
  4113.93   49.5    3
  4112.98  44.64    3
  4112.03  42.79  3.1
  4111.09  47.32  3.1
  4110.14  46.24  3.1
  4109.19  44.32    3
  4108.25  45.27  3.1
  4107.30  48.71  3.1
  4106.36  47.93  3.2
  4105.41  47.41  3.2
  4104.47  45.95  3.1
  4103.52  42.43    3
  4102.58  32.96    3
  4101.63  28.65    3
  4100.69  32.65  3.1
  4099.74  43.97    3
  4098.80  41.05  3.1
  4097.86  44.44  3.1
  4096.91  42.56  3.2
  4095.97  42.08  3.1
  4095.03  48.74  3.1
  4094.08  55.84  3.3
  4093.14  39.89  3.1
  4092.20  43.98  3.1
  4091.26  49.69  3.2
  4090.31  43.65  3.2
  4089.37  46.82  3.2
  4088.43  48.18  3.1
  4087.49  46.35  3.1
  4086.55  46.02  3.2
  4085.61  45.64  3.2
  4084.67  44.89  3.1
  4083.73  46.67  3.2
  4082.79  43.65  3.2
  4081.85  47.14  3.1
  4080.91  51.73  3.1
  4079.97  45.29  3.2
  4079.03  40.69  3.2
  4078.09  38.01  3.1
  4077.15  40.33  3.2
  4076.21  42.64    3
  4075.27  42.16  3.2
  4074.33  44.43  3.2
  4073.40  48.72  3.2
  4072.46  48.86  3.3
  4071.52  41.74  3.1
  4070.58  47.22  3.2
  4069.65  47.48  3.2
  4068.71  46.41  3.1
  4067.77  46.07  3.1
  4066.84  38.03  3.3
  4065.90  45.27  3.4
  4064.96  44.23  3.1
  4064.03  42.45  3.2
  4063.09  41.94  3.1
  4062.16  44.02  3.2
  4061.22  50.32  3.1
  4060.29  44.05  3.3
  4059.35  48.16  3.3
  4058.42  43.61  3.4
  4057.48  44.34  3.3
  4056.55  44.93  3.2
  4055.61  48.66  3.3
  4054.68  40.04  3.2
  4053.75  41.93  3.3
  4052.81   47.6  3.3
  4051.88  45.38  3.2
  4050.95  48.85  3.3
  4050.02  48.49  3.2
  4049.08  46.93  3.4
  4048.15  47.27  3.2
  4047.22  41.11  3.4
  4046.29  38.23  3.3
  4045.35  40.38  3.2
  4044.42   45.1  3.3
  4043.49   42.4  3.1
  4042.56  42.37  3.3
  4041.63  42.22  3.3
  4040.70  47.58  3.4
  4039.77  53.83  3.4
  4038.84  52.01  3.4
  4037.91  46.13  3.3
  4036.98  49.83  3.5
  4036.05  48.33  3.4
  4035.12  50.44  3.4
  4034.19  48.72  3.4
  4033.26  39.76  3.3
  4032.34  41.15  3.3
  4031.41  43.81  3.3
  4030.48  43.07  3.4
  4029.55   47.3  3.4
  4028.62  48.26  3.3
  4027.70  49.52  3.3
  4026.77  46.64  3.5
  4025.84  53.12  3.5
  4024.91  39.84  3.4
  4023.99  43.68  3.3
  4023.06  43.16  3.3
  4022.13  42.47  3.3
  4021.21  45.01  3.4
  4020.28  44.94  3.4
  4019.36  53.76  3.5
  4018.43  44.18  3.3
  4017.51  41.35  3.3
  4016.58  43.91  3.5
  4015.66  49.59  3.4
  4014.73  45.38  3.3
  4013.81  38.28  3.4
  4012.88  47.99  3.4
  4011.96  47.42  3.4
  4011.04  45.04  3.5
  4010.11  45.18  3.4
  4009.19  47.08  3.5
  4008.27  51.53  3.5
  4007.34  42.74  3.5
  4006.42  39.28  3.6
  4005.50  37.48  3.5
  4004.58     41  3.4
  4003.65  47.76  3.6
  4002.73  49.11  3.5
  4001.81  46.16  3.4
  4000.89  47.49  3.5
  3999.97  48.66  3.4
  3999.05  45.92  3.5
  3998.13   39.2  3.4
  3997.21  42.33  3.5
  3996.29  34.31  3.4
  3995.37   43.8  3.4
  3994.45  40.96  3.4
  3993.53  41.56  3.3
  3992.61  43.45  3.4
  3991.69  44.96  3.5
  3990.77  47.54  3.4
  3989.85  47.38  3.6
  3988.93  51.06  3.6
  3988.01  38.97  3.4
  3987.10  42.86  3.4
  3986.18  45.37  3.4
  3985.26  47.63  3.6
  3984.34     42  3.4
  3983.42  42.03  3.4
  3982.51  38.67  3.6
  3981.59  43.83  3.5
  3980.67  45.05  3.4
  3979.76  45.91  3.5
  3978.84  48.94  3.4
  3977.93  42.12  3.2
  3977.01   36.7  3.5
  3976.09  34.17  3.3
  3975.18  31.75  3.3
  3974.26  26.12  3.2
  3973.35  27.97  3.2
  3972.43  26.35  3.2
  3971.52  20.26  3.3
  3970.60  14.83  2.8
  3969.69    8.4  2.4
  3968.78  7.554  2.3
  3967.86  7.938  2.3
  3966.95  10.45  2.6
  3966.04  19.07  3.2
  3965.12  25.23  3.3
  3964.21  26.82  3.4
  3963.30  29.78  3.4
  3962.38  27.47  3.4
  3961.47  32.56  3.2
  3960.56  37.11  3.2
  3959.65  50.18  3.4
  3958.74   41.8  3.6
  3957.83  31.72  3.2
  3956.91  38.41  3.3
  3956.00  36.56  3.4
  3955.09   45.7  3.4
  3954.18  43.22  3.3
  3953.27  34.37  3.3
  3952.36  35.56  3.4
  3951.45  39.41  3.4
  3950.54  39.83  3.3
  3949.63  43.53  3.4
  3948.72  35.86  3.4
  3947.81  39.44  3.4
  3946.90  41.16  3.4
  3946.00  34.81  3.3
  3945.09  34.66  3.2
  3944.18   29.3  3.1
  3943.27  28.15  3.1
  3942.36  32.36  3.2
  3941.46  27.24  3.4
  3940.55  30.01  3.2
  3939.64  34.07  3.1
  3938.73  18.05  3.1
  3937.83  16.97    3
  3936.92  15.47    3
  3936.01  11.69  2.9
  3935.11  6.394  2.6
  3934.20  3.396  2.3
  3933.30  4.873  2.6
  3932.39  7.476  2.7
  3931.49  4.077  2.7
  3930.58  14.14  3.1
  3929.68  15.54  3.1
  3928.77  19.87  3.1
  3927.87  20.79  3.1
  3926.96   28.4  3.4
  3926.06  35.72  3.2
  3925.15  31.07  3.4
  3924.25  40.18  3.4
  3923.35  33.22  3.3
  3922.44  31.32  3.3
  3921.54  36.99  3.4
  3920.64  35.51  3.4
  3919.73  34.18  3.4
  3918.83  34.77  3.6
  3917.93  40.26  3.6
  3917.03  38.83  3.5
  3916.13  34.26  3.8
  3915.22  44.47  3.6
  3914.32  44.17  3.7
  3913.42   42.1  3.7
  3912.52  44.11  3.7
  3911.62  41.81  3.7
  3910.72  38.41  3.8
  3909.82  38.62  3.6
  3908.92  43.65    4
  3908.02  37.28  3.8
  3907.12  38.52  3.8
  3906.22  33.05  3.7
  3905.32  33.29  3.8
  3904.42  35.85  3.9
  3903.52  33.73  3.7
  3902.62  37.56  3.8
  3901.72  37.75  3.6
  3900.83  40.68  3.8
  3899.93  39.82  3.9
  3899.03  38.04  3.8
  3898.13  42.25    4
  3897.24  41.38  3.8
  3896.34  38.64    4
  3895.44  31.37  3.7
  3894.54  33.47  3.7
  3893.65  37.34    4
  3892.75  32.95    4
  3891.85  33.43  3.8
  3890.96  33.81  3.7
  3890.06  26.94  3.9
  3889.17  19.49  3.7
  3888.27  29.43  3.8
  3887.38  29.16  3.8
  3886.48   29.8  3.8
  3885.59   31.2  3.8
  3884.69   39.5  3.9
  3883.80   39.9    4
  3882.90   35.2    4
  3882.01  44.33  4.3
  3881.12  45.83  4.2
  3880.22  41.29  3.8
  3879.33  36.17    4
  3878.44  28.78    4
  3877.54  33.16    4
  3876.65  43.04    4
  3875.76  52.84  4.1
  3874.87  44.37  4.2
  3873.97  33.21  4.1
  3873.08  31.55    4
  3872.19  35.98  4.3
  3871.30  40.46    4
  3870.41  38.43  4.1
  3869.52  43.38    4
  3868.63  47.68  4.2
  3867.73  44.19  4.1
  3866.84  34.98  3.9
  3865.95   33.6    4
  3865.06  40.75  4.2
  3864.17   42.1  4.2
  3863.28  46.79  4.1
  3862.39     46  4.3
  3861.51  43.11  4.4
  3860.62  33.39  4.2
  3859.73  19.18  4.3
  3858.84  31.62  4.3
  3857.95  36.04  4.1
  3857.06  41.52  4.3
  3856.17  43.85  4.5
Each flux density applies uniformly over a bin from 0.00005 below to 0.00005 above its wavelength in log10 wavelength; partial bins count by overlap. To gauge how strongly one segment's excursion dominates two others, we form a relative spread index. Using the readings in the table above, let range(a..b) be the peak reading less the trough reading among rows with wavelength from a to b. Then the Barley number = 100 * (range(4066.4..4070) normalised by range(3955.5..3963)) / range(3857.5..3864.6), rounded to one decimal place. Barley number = 1.5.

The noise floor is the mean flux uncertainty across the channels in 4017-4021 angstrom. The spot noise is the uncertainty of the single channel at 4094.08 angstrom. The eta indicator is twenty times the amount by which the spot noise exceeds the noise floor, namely -1.5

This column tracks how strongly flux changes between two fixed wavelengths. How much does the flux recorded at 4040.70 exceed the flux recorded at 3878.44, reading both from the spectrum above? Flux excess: 19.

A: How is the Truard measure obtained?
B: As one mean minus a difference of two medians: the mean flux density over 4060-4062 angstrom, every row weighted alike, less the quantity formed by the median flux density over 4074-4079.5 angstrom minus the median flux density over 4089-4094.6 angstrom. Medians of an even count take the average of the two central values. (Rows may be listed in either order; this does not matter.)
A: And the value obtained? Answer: 51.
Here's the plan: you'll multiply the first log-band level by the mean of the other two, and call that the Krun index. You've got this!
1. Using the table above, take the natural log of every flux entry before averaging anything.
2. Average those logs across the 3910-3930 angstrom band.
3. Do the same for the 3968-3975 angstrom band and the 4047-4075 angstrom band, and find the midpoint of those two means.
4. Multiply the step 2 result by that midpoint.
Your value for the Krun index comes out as 11.7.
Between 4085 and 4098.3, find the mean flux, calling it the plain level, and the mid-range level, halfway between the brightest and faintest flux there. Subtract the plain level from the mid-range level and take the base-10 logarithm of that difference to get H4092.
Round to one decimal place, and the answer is 0.3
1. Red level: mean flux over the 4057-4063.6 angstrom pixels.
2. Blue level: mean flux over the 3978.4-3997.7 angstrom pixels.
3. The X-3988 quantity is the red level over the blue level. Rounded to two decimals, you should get 1.03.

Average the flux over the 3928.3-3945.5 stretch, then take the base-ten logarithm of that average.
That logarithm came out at 1.27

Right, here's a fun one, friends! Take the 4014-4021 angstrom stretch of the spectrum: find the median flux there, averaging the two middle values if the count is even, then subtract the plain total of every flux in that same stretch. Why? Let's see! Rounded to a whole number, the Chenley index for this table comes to -278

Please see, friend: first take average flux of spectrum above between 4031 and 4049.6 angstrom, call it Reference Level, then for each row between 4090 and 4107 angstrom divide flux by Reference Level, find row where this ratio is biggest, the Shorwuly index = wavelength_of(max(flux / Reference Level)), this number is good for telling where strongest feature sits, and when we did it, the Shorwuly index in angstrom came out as 4094.08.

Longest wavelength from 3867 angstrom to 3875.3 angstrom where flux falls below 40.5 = 3873.97 angstrom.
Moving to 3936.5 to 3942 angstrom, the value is 3941.46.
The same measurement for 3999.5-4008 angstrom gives 4006.42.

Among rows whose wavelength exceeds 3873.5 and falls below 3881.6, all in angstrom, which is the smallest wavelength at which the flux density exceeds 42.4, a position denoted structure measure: 3874.87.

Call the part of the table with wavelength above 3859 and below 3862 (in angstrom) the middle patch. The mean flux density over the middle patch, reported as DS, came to 32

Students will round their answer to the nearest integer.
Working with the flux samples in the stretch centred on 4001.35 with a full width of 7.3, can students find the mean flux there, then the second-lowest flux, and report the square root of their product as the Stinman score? 43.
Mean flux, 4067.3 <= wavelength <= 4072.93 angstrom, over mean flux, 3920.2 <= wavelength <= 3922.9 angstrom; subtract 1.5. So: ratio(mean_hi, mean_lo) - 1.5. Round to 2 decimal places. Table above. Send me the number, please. -0.16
